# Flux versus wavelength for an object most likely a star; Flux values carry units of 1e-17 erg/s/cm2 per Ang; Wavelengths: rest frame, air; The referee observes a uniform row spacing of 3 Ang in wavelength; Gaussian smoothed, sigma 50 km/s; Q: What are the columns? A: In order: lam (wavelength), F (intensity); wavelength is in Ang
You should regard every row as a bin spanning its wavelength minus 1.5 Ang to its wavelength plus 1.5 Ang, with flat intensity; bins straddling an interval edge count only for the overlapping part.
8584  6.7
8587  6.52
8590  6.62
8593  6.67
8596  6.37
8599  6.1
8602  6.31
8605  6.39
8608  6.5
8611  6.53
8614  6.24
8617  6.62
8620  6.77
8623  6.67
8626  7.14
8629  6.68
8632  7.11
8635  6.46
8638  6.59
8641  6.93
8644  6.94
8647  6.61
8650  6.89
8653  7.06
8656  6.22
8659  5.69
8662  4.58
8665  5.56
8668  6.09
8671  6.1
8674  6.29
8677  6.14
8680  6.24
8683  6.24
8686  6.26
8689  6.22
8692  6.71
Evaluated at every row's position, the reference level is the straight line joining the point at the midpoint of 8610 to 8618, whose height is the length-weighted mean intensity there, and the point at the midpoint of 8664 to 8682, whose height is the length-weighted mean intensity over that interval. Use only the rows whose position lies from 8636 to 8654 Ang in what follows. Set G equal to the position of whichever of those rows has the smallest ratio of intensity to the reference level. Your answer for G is 8638 Ang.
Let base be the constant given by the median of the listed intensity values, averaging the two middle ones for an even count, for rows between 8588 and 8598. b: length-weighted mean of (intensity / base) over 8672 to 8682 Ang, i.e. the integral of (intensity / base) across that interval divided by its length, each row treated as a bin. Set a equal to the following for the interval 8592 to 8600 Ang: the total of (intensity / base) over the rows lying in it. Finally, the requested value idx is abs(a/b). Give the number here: 3.08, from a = 2.89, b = 0.94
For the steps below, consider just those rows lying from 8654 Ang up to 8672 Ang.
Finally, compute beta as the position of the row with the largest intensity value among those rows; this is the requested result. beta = 8656 Ang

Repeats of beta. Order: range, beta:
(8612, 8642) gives 8626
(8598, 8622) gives 8620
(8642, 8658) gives 8653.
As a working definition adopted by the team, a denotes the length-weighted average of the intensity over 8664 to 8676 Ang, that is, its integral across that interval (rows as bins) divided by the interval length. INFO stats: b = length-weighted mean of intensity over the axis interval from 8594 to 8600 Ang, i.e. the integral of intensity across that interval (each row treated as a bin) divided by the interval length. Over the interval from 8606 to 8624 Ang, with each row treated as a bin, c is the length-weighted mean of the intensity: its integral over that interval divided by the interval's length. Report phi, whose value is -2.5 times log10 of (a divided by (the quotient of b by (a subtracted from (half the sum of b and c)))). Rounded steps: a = 6.0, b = 6.28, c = 6.55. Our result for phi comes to 1.1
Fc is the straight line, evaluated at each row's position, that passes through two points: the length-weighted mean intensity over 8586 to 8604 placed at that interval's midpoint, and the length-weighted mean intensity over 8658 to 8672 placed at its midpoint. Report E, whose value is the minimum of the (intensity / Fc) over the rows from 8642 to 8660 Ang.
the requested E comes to 1.01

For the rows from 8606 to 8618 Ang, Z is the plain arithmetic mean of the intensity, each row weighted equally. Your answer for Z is 6.5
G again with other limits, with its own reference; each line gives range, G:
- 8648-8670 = 8662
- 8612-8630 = 8614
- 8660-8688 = 8662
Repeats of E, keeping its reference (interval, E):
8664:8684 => 1.00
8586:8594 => 1.00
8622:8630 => 1.10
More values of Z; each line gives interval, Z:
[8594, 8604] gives 6.3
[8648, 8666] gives 6.0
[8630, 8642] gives 6.8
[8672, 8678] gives 6.2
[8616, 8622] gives 6.7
